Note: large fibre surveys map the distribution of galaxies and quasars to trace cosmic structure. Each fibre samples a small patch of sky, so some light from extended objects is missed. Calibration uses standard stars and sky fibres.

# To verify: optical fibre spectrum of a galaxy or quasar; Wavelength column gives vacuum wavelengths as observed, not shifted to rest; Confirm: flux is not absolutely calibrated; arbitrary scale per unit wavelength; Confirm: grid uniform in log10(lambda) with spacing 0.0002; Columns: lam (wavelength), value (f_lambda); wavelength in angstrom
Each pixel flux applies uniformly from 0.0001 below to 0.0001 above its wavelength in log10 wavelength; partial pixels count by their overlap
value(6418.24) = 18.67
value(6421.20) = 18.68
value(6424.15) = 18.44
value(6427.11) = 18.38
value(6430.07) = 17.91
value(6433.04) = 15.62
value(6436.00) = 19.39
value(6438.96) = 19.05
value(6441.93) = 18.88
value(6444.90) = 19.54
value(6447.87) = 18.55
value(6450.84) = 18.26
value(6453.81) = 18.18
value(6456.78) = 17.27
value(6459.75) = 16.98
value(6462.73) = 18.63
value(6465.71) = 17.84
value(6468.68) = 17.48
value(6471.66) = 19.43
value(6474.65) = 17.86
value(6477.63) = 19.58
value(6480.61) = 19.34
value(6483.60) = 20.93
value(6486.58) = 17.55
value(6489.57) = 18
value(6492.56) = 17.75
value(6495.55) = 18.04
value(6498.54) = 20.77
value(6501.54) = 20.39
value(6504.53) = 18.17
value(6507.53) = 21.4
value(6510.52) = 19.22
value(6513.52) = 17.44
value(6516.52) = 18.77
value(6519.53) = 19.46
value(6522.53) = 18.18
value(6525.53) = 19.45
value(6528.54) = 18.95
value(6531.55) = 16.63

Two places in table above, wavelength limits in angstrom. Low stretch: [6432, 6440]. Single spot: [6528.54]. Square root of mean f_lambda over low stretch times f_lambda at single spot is 18.5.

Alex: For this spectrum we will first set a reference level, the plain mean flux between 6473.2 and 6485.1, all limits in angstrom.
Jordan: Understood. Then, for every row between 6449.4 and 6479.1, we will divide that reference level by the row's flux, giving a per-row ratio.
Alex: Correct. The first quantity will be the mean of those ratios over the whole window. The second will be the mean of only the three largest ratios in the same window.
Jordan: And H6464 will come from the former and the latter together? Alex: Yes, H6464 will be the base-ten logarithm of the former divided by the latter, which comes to -0.021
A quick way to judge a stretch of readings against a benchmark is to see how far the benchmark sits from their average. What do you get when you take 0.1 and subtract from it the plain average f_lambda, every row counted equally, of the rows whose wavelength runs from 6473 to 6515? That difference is -18.9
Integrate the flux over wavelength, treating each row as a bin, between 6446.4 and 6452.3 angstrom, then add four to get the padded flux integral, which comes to 113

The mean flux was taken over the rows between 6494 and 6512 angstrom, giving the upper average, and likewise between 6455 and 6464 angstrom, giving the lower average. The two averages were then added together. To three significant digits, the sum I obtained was 37.3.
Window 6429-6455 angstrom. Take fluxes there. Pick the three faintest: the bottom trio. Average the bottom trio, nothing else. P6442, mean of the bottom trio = 17.2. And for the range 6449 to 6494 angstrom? 17.2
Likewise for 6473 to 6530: 17.6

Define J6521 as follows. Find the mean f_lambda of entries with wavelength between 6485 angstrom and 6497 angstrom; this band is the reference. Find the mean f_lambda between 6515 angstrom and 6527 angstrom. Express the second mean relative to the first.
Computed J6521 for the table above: 1.06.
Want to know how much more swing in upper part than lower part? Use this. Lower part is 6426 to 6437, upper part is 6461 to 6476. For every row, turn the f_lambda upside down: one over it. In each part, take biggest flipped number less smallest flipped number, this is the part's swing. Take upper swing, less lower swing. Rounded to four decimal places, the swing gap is -0.0067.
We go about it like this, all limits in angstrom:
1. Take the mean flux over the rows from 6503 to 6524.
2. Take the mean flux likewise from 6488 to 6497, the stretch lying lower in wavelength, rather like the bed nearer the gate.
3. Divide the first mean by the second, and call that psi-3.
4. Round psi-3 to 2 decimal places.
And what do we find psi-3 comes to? 1.06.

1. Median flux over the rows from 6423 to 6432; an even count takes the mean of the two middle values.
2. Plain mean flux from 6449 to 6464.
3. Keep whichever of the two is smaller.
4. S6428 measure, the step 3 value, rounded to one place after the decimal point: 17.9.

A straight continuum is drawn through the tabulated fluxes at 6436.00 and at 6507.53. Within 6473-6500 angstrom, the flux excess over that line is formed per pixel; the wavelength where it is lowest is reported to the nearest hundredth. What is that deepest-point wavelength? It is 6486.58 angstrom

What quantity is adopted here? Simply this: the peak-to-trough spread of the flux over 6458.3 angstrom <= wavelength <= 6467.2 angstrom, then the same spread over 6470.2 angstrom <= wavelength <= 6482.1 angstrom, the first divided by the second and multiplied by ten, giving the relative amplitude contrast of 10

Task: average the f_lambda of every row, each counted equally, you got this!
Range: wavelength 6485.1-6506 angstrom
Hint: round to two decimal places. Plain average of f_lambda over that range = 18.67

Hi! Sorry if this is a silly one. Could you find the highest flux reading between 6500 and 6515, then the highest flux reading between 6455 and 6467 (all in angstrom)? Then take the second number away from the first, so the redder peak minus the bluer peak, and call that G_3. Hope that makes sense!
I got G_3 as 2.77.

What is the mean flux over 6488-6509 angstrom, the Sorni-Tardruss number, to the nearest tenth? 19.2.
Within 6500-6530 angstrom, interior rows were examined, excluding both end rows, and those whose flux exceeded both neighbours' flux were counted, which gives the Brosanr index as 3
